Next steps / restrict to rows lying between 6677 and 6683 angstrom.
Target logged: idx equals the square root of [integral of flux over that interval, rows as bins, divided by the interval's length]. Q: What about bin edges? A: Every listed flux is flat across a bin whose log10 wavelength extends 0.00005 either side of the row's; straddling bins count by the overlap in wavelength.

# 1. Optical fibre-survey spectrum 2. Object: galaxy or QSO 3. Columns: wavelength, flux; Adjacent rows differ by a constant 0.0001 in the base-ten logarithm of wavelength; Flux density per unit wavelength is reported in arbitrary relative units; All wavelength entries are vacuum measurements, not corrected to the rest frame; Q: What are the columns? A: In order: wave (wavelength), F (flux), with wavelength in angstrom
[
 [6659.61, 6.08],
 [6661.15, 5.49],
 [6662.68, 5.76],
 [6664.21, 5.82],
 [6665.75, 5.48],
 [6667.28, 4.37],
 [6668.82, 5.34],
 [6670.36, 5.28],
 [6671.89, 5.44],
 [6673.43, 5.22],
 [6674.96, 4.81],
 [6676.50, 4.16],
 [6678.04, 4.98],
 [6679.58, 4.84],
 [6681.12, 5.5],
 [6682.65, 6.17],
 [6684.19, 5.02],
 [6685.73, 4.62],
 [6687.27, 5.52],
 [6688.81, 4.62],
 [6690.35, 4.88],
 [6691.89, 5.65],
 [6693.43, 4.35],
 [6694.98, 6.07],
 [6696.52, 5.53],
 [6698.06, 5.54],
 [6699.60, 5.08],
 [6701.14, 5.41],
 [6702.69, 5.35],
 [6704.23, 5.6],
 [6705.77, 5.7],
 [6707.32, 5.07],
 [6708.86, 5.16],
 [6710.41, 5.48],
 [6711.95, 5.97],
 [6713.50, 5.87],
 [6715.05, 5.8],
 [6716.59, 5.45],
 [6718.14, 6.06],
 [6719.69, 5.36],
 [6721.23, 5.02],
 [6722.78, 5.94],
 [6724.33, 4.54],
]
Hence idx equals 2.29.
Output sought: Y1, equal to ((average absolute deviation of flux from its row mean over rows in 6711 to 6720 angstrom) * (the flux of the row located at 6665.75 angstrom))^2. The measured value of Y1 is 1.6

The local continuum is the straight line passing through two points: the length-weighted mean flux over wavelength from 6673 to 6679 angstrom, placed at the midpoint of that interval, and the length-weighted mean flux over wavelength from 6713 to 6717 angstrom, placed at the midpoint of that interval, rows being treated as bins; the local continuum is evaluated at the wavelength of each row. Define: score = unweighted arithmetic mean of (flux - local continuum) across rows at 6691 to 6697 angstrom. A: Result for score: 0.19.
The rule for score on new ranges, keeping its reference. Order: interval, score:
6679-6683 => 0.61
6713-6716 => 0.13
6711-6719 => 0.11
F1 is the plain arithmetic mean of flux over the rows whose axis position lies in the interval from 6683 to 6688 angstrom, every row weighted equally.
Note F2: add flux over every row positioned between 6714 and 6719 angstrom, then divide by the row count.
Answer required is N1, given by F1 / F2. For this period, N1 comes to 0.88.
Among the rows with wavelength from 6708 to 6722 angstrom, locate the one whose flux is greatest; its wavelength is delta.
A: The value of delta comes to 6718.14 angstrom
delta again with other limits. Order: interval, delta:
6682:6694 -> 6682.65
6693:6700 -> 6694.98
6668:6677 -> 6671.89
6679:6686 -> 6682.65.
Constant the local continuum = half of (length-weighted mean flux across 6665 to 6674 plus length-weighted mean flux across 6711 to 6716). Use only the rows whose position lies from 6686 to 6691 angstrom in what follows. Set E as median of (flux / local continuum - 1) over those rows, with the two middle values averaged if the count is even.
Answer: -0.12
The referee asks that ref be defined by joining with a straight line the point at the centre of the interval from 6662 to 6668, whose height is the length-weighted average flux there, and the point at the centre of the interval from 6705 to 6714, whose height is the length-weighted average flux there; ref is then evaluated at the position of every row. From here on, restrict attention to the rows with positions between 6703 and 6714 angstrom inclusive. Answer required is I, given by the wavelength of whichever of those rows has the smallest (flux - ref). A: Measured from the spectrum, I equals 6707.32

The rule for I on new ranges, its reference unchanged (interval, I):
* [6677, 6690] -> 6688.81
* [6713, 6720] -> 6719.69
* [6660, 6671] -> 6667.28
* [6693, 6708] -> 6693.43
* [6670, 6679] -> 6676.50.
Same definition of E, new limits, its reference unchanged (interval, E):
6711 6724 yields 0.06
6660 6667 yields 0.02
